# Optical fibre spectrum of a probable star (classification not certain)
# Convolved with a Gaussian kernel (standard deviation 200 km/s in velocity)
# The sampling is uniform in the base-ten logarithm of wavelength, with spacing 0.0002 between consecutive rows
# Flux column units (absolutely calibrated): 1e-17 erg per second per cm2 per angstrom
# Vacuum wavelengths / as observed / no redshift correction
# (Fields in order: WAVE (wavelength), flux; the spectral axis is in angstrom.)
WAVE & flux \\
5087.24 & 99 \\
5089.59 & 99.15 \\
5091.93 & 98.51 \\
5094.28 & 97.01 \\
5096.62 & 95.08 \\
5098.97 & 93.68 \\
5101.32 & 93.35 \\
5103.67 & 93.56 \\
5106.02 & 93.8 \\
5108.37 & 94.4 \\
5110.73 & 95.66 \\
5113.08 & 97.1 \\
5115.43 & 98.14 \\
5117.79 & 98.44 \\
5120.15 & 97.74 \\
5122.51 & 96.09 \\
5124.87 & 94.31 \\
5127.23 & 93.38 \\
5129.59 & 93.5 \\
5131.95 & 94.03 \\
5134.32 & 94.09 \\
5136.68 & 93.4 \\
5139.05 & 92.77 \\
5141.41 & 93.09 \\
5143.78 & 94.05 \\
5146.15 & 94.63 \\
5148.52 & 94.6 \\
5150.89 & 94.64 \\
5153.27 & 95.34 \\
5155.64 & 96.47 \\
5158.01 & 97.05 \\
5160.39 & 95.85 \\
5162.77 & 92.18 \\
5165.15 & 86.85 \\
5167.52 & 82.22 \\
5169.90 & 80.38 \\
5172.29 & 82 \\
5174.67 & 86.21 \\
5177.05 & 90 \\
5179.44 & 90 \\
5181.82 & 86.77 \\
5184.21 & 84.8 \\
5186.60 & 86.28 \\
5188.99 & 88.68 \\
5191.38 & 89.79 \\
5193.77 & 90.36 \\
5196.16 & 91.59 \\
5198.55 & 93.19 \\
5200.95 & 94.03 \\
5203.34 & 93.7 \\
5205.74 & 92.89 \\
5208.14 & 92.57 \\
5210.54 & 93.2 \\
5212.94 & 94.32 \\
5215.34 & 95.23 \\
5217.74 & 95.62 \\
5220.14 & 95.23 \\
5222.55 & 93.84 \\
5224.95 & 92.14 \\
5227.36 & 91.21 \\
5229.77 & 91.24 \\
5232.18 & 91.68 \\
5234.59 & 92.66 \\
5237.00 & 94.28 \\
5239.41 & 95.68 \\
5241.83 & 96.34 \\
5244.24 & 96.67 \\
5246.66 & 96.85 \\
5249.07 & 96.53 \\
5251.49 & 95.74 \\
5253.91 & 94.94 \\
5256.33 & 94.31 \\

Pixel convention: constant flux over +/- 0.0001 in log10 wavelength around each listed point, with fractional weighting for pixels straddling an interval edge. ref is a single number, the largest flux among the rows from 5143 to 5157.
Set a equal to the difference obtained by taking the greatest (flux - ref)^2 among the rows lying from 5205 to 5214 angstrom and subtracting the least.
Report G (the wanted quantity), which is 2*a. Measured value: 21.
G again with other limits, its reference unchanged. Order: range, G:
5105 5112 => 13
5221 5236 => 42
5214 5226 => 36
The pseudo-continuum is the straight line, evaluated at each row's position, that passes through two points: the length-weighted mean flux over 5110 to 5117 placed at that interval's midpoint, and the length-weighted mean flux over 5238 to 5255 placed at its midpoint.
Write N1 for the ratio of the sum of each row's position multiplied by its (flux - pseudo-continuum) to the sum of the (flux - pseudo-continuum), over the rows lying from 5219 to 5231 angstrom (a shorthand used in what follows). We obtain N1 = 5226.4 angstrom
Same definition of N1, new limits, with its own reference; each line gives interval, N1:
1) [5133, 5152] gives 5141.7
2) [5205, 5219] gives 5209.8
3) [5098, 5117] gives 5103.5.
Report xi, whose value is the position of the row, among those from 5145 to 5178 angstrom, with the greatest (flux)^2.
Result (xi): 5158.01 angstrom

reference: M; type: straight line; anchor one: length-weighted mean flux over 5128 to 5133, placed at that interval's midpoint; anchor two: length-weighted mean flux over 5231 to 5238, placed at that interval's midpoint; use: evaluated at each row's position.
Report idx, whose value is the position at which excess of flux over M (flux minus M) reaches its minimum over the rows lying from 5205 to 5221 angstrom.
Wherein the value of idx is 5208.14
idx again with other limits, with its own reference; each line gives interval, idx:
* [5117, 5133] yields 5127.23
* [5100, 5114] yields 5101.32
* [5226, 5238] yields 5227.36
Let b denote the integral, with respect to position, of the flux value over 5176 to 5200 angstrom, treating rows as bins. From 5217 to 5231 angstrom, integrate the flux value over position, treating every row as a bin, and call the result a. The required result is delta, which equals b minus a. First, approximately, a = 1304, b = 2140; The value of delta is 837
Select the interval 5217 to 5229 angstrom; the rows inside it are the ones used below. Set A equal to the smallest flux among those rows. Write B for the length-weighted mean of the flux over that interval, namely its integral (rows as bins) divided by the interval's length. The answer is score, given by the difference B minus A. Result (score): 2.2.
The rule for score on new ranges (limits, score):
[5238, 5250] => 0.7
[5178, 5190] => 2.5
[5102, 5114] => 1.2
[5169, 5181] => 5.5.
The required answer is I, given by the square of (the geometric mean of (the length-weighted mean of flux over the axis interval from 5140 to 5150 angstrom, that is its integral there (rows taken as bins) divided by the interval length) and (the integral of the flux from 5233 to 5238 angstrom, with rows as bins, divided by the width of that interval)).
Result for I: 8785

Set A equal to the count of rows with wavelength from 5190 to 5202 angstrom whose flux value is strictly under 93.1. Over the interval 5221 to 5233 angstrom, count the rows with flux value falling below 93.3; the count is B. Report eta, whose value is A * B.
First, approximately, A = 3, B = 4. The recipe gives 12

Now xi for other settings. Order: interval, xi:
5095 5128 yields 5117.79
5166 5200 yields 5198.55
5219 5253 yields 5246.66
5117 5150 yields 5117.79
